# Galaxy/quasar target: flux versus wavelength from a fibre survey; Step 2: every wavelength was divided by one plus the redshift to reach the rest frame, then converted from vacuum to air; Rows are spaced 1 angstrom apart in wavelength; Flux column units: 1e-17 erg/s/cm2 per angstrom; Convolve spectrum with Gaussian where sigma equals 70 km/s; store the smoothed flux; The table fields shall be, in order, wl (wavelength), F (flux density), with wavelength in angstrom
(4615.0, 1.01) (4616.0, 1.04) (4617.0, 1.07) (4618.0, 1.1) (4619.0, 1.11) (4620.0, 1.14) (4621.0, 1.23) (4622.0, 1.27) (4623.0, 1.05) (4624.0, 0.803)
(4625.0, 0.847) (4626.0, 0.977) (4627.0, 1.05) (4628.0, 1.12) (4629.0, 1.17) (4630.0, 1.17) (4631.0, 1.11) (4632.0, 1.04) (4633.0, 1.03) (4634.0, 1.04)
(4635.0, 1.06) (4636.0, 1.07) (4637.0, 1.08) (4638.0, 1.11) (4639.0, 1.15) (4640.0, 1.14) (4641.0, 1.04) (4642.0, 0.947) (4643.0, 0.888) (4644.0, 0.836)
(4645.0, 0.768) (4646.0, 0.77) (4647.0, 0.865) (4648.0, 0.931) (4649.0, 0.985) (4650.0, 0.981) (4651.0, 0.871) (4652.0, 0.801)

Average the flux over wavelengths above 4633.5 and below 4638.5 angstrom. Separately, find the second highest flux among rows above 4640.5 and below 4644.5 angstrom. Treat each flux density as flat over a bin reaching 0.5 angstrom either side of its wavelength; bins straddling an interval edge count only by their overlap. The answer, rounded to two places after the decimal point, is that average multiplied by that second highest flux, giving 1.02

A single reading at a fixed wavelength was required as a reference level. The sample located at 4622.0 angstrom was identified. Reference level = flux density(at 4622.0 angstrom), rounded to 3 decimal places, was 1.270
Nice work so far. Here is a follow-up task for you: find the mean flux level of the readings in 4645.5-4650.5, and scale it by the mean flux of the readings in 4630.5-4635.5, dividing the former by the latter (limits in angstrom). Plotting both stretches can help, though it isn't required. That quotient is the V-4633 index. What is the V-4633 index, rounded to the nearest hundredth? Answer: 0.86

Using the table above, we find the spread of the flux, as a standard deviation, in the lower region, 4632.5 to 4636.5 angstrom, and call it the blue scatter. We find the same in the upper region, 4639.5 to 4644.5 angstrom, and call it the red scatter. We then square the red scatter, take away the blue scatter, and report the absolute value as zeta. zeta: 0.00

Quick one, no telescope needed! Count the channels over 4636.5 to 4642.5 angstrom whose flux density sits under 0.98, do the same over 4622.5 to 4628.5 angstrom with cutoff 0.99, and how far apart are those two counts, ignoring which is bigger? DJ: 2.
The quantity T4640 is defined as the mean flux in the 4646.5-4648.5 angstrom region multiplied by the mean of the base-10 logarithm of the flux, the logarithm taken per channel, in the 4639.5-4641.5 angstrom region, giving 0.03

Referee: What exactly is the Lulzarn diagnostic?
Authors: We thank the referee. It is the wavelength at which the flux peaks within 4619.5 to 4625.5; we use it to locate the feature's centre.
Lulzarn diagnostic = 4622.0 angstrom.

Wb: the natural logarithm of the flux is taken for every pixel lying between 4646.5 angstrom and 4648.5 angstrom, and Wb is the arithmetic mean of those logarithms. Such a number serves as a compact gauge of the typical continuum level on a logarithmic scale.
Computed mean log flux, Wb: -0.11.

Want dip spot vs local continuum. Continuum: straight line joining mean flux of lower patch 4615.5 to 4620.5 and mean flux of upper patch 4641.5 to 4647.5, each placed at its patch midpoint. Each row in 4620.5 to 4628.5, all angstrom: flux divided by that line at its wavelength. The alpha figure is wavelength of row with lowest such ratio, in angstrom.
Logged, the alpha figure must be 4624.0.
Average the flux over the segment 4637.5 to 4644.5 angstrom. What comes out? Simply 1.02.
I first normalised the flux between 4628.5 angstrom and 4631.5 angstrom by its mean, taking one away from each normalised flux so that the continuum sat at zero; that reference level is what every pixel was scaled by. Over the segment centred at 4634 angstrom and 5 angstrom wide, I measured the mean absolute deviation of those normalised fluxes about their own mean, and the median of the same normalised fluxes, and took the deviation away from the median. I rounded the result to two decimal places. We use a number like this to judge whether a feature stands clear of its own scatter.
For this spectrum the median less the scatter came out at -0.11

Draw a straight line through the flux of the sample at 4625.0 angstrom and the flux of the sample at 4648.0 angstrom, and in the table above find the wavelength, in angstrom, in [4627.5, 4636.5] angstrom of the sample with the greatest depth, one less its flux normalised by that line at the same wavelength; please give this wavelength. 4633.0 angstrom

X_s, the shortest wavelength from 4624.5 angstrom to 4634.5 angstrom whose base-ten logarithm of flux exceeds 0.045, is 4628.0 angstrom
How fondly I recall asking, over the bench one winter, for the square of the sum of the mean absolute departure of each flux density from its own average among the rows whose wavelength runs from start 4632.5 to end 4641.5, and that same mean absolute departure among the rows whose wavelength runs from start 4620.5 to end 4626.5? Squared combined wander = 0.036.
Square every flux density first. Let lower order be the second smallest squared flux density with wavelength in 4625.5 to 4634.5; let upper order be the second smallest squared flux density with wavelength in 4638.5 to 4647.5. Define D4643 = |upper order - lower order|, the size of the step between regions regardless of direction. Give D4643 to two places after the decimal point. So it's 0.47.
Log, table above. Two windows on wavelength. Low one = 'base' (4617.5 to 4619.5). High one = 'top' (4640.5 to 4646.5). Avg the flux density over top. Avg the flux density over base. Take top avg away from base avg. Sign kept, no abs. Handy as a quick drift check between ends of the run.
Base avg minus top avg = 0.23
